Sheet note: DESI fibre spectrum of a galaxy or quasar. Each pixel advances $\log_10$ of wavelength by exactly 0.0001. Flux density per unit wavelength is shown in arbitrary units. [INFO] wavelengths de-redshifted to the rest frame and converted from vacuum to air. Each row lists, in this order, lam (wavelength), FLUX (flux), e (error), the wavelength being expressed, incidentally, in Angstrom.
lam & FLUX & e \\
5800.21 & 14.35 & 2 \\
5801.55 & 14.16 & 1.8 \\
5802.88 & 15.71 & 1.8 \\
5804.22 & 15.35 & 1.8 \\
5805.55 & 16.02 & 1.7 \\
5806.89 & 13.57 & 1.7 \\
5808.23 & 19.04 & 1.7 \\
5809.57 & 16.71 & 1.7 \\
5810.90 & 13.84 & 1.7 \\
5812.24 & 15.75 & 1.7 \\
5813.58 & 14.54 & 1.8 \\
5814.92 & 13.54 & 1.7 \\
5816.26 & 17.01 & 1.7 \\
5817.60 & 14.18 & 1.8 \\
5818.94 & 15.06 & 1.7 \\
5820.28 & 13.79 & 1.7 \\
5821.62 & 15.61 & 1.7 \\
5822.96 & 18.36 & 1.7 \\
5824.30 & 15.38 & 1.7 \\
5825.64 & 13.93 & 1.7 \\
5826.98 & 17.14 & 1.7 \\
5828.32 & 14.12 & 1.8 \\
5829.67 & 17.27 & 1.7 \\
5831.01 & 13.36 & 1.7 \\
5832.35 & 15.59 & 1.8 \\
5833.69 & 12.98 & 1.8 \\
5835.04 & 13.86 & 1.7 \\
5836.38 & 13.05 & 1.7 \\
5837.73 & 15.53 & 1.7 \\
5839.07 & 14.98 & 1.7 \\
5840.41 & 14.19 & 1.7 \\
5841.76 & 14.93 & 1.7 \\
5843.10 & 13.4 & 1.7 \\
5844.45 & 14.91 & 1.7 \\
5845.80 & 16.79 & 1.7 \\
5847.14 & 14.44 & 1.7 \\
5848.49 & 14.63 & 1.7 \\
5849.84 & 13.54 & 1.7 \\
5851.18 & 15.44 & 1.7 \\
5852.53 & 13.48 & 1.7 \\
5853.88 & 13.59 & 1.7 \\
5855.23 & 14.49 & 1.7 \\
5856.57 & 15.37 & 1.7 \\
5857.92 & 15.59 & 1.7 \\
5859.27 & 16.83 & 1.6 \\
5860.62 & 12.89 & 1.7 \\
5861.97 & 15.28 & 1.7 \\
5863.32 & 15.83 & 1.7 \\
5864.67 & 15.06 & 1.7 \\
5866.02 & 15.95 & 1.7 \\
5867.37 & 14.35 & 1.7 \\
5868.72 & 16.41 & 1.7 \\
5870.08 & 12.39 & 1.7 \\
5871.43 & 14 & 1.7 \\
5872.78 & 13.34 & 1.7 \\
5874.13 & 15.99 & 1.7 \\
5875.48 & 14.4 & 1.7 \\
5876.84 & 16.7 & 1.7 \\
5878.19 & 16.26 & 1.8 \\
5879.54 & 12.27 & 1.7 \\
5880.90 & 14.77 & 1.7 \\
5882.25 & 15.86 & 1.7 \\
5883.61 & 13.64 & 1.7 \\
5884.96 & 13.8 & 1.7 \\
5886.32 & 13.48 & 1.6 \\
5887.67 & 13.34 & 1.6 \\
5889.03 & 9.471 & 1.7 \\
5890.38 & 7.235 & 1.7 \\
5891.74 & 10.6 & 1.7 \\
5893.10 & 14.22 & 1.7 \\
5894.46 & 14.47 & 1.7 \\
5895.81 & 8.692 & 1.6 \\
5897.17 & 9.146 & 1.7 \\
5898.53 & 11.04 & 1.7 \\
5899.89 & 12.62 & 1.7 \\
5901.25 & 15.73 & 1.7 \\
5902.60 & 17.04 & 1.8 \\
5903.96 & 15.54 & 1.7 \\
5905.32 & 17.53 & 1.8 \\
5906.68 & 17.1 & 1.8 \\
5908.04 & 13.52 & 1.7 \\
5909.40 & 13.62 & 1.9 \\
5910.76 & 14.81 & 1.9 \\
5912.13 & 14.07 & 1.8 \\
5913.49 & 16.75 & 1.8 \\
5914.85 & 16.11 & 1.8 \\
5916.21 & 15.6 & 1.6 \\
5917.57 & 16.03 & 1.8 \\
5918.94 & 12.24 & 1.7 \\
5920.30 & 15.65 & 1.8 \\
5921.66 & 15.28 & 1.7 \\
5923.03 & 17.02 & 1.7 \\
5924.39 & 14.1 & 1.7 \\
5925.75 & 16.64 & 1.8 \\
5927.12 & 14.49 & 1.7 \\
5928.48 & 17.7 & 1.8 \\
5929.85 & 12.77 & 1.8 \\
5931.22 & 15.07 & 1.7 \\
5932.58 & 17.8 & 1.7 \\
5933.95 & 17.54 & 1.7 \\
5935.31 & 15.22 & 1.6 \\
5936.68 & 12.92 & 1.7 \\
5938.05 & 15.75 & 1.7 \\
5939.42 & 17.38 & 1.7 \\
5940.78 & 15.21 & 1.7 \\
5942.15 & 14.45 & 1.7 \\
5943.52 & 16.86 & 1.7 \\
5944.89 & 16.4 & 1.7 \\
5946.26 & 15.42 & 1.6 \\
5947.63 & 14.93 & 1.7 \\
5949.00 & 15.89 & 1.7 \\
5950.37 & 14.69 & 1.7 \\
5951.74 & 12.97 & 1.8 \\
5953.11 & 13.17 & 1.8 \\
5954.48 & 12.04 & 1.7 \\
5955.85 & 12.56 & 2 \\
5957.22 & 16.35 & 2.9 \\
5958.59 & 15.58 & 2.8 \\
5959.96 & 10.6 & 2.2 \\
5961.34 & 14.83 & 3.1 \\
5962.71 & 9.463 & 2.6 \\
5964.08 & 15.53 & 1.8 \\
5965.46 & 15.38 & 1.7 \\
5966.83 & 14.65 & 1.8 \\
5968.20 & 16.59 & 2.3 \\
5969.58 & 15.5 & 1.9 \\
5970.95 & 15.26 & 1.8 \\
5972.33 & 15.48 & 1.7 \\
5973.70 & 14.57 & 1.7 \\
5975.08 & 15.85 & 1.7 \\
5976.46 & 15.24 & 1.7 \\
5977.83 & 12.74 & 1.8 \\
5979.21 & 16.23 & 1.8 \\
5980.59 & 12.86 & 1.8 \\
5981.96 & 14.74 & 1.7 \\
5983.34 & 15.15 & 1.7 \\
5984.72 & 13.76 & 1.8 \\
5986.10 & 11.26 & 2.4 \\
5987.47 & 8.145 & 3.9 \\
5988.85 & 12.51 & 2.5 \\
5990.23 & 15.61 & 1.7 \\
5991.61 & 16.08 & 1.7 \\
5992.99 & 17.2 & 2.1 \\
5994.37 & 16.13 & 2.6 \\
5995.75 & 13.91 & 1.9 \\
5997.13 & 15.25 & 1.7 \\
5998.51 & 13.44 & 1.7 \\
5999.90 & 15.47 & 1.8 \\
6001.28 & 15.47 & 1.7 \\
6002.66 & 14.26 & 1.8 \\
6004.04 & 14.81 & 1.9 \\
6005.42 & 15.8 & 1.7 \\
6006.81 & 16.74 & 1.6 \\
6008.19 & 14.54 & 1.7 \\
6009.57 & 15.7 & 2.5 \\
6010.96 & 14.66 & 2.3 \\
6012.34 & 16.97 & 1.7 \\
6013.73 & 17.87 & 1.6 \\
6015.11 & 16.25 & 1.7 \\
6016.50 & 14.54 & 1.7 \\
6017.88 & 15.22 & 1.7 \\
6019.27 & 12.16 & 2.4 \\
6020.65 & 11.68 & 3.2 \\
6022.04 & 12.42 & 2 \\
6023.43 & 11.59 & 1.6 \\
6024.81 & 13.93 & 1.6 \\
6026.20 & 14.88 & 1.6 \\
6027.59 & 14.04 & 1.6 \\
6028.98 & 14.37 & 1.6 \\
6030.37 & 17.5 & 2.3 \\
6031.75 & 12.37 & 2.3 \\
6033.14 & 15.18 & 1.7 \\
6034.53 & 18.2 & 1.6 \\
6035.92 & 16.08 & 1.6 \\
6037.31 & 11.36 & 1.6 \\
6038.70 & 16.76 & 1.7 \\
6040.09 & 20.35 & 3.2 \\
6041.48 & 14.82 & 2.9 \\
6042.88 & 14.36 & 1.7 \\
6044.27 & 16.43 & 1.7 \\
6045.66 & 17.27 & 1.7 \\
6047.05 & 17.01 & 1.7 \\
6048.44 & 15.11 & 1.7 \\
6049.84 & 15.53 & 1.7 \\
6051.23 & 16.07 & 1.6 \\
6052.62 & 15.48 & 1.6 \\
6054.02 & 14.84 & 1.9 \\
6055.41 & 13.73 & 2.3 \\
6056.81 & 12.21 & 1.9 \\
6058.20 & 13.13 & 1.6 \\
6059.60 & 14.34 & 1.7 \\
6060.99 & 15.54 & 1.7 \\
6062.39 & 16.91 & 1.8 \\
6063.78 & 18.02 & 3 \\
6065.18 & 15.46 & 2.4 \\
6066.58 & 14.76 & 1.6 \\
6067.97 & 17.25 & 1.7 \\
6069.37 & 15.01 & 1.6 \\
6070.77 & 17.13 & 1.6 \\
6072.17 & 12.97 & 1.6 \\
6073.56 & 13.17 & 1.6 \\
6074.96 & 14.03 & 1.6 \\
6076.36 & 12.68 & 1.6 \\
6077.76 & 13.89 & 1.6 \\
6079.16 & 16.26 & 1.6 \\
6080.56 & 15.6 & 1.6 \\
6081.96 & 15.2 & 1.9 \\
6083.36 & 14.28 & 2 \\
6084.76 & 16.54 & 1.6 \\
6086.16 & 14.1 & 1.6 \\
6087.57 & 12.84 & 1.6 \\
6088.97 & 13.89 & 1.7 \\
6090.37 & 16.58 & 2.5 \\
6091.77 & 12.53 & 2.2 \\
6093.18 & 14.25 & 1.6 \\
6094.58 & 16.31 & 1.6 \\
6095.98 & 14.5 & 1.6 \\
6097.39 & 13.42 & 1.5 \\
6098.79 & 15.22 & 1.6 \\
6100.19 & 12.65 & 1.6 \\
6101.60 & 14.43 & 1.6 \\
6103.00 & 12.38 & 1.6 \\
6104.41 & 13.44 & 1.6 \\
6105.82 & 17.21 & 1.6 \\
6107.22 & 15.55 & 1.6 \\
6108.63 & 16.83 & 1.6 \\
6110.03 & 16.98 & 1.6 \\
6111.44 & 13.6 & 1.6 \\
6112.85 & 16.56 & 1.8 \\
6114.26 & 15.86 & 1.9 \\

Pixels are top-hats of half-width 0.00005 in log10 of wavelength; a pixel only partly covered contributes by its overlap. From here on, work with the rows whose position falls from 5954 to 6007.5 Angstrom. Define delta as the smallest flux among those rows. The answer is 8.145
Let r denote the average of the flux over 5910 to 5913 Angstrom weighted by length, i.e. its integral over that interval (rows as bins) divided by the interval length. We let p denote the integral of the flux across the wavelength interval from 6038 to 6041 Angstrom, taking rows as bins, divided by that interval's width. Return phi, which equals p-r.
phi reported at 3.8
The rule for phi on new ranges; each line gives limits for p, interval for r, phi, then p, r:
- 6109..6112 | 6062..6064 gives -1.9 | 15.6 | 17.5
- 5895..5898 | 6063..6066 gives -7.4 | 9.3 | 16.7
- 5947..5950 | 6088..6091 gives 0.3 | 15.3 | 15.0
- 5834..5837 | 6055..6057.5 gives 0.5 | 13.4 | 12.9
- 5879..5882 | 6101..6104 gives 0.5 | 13.9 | 13.4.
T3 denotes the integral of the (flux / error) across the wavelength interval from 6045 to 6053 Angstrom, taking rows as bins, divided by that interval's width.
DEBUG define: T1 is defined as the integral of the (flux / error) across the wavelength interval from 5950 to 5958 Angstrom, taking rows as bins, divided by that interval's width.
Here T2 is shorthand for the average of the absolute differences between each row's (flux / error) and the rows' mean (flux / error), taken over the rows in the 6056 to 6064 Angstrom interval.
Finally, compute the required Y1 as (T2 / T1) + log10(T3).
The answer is 1.15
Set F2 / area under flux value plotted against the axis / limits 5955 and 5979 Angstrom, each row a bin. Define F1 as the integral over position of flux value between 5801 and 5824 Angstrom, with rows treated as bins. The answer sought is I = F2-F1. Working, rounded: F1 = 355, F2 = 348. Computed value -7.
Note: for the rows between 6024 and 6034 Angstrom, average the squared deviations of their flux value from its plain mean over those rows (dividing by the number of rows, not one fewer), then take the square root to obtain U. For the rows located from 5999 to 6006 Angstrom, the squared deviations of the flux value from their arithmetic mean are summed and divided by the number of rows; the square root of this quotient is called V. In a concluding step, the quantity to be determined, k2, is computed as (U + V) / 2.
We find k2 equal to 1.0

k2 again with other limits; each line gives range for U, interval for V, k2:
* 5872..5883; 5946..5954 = 1.3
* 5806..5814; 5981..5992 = 2.2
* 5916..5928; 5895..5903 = 2.3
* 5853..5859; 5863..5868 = 0.7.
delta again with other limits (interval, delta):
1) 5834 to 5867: 12.89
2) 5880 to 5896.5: 7.235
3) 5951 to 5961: 10.6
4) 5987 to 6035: 8.145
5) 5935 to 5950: 12.92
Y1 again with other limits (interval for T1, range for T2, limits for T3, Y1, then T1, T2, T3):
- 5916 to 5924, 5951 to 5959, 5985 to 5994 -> 0.89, 8.9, 0.7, 6.5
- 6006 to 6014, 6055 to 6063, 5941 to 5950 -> 1.10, 8.7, 1.2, 9.3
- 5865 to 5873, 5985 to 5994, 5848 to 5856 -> 1.22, 8.5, 2.5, 8.4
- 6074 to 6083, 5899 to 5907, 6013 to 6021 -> 0.97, 8.8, 0.6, 8.0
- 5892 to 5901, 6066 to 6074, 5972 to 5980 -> 1.05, 7.0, 0.8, 8.6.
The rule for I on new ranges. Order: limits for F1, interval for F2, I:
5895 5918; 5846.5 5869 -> 3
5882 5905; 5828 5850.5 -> 35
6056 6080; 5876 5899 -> -65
